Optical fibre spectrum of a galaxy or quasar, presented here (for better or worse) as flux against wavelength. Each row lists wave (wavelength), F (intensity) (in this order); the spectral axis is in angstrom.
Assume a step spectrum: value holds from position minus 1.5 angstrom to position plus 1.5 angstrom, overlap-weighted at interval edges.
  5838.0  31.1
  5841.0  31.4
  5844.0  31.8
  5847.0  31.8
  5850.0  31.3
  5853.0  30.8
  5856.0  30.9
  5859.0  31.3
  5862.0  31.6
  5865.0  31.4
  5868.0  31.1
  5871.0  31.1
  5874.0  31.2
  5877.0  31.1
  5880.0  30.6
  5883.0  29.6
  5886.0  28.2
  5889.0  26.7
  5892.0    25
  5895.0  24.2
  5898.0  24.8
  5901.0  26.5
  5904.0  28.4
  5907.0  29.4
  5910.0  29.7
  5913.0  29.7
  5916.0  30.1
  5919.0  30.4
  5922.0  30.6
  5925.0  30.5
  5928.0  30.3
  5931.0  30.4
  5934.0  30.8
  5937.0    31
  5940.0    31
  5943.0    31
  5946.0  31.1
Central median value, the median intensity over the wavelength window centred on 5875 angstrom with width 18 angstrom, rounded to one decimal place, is 31.1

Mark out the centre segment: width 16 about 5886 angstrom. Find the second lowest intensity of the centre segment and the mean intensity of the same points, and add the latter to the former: 55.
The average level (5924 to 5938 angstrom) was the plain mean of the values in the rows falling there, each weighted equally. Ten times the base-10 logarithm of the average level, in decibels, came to 14.9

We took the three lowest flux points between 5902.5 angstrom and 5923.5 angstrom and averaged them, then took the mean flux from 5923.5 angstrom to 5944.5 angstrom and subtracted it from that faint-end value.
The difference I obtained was -1.5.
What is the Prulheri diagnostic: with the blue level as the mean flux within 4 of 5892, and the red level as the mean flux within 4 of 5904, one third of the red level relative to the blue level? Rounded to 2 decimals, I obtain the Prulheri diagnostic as 0.37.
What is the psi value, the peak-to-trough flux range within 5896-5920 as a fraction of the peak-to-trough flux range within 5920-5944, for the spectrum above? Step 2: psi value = 8.0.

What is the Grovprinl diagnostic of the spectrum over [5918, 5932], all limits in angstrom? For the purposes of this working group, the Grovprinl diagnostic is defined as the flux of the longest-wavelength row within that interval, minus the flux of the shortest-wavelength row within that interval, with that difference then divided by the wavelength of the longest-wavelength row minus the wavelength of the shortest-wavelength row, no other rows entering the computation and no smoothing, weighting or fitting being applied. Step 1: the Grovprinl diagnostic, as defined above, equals 0.0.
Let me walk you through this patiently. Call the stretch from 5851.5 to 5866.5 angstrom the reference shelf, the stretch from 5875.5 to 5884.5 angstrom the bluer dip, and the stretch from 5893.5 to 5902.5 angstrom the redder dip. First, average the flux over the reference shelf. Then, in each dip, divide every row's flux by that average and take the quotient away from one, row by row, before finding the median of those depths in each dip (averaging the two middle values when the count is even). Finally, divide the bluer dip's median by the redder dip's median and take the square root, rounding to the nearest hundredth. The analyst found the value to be 0.31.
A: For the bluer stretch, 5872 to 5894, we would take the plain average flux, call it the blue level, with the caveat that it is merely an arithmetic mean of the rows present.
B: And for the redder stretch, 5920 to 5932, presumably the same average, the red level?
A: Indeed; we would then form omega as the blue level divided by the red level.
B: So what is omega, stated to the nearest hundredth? 0.95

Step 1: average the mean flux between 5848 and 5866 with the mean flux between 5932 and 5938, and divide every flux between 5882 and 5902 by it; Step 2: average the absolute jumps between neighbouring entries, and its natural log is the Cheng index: -3.2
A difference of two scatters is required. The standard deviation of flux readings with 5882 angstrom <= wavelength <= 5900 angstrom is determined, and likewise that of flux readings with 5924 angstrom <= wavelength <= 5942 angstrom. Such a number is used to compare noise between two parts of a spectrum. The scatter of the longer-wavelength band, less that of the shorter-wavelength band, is -2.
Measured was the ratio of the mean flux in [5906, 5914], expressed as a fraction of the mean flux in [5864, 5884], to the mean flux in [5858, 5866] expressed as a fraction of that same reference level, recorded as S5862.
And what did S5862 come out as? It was 0.942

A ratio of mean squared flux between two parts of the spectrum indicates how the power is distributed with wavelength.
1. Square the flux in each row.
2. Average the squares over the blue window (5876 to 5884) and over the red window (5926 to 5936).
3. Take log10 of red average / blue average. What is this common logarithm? 0.002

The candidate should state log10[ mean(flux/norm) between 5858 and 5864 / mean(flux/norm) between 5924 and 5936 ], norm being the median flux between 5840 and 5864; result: 0.013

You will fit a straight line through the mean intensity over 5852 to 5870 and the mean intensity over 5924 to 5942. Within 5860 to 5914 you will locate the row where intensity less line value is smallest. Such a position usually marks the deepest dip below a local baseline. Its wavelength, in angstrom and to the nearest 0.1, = 5895.0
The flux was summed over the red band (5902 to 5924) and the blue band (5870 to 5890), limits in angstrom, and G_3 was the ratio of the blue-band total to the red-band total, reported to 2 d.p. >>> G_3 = 1.00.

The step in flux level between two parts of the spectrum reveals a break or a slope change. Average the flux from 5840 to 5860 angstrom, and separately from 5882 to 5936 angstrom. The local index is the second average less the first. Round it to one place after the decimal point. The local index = -2.7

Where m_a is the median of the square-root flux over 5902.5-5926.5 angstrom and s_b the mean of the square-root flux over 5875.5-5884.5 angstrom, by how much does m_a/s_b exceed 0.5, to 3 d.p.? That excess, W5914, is 0.491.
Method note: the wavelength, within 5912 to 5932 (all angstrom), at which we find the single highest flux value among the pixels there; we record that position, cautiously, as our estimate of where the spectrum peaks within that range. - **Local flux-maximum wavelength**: 5922.0 angstrom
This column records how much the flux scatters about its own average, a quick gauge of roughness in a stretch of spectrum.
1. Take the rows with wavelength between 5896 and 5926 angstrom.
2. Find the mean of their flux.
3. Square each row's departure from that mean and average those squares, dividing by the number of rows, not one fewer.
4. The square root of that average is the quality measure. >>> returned 1.8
